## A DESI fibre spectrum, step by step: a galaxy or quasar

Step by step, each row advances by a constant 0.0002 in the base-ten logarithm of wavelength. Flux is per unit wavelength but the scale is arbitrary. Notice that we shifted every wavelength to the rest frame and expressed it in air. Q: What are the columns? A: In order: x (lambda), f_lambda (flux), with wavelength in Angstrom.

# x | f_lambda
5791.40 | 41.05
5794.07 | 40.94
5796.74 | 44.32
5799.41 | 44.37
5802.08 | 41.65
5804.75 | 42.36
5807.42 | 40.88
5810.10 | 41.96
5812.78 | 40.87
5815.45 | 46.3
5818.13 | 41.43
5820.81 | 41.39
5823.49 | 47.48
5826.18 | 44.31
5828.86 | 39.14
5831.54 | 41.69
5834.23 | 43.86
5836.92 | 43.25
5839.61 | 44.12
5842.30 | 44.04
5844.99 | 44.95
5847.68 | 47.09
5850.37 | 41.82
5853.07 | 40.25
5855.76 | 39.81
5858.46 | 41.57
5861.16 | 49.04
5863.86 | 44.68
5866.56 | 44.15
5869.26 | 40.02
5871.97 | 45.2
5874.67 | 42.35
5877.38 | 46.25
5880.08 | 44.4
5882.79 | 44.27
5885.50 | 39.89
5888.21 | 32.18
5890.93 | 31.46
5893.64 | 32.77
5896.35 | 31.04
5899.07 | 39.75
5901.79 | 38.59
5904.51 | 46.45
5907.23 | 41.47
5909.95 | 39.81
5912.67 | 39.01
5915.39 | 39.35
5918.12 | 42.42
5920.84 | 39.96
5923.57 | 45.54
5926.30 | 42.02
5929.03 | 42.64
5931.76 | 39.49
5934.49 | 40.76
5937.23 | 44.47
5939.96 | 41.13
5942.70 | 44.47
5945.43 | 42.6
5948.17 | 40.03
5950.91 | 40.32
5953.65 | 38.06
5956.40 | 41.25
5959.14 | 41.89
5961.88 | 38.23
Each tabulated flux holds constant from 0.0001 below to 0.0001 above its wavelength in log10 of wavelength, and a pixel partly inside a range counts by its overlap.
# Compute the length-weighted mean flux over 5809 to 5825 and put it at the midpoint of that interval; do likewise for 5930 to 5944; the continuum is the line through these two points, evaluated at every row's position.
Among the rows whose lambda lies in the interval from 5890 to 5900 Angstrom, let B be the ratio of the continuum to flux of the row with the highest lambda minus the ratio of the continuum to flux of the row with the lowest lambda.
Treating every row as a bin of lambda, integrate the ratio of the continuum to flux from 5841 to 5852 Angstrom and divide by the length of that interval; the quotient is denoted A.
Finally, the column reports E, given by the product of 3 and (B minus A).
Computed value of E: -3.8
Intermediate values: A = 0.97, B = -0.28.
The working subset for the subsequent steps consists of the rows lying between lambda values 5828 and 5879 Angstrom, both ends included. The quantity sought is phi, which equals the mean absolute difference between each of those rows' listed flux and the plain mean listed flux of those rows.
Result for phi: 2.11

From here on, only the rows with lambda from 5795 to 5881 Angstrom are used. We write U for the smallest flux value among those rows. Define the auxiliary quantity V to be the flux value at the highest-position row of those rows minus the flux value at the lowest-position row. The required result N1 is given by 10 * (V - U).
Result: -391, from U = 39.14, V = 0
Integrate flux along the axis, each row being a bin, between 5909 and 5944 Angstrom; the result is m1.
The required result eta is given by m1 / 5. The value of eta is 291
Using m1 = 1457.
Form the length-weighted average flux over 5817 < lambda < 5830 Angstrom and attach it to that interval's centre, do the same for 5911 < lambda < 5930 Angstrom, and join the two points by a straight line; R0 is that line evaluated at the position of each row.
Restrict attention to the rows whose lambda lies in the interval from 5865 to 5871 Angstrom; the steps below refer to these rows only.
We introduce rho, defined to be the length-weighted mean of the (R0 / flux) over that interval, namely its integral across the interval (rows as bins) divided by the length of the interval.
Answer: 1.00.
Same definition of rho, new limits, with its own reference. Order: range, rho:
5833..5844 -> 0.97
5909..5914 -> 1.06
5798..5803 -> 1.00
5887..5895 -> 1.30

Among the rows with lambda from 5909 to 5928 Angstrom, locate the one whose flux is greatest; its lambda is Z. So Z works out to 5923.57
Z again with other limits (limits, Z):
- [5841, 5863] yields 5861.16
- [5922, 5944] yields 5923.57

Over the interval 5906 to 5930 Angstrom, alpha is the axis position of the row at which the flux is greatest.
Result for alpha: 5923.57 Angstrom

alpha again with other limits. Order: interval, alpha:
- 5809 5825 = 5823.49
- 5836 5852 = 5847.68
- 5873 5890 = 5877.38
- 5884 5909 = 5904.51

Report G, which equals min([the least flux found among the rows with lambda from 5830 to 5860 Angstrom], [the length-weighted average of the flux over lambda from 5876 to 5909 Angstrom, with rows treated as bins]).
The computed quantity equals 39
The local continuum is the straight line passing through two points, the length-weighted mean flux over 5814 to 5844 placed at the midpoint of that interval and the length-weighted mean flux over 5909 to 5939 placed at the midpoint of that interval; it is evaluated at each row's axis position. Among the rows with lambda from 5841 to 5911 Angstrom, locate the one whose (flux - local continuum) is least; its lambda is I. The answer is 5896.35 Angstrom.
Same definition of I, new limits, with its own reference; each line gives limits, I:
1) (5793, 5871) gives 5828.86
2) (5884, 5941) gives 5896.35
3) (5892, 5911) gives 5896.35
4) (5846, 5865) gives 5855.76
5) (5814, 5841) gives 5828.86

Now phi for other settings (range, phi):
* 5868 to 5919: 3.63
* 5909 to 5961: 1.62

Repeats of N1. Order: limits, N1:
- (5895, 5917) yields -227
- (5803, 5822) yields -418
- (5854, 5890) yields -398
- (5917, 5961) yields -386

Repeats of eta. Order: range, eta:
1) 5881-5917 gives 275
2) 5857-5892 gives 294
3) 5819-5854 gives 303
